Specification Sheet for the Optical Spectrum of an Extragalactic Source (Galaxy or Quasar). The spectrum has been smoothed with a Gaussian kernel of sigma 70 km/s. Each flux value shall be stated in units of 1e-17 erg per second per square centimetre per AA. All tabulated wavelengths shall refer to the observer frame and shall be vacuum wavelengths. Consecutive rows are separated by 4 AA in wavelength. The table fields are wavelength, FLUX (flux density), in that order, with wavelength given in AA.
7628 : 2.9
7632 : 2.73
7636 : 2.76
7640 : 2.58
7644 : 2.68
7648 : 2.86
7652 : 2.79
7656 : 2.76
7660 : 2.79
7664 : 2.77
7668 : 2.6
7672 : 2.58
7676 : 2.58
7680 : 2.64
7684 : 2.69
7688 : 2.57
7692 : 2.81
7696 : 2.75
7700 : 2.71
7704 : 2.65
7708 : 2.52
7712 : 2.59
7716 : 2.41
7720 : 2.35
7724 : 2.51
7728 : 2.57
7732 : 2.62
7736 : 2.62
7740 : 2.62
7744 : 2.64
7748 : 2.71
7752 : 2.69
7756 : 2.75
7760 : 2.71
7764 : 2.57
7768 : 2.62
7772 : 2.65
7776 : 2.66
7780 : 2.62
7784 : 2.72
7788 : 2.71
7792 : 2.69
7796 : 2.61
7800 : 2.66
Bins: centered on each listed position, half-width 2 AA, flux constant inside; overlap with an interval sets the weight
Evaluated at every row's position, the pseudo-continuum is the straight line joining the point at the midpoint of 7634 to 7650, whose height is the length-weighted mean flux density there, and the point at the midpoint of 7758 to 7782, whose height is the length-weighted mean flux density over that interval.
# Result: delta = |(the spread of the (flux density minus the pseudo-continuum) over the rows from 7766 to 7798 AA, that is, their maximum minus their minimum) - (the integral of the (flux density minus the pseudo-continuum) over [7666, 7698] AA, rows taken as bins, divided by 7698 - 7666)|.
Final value 0.15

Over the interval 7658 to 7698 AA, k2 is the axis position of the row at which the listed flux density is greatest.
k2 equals 7692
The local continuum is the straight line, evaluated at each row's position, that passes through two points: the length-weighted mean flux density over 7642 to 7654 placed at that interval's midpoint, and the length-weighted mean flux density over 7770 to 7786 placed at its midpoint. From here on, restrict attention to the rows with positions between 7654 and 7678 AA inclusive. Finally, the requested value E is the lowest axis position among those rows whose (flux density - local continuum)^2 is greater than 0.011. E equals 7668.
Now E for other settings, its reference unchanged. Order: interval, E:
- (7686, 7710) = 7688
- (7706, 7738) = 7708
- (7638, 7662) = 7640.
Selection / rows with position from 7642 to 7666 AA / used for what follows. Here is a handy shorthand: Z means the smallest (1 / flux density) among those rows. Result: 0.350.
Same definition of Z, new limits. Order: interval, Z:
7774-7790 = 0.368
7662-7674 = 0.361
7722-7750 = 0.369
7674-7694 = 0.356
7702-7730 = 0.377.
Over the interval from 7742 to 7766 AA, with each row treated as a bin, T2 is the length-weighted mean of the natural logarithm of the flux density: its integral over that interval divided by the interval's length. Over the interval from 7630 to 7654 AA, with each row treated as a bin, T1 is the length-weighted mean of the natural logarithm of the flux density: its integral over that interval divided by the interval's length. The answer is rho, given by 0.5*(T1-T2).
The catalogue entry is 0.01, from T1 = 1.01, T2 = 0.985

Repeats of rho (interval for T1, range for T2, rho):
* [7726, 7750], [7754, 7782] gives 0.00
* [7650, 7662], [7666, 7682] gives 0.03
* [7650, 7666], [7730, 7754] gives 0.02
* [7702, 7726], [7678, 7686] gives -0.03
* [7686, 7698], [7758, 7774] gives 0.01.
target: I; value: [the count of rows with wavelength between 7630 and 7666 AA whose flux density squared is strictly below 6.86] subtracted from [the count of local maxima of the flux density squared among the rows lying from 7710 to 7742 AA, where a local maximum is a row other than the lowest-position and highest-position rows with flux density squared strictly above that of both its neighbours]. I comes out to -1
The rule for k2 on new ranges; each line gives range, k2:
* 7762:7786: 7784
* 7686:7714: 7692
